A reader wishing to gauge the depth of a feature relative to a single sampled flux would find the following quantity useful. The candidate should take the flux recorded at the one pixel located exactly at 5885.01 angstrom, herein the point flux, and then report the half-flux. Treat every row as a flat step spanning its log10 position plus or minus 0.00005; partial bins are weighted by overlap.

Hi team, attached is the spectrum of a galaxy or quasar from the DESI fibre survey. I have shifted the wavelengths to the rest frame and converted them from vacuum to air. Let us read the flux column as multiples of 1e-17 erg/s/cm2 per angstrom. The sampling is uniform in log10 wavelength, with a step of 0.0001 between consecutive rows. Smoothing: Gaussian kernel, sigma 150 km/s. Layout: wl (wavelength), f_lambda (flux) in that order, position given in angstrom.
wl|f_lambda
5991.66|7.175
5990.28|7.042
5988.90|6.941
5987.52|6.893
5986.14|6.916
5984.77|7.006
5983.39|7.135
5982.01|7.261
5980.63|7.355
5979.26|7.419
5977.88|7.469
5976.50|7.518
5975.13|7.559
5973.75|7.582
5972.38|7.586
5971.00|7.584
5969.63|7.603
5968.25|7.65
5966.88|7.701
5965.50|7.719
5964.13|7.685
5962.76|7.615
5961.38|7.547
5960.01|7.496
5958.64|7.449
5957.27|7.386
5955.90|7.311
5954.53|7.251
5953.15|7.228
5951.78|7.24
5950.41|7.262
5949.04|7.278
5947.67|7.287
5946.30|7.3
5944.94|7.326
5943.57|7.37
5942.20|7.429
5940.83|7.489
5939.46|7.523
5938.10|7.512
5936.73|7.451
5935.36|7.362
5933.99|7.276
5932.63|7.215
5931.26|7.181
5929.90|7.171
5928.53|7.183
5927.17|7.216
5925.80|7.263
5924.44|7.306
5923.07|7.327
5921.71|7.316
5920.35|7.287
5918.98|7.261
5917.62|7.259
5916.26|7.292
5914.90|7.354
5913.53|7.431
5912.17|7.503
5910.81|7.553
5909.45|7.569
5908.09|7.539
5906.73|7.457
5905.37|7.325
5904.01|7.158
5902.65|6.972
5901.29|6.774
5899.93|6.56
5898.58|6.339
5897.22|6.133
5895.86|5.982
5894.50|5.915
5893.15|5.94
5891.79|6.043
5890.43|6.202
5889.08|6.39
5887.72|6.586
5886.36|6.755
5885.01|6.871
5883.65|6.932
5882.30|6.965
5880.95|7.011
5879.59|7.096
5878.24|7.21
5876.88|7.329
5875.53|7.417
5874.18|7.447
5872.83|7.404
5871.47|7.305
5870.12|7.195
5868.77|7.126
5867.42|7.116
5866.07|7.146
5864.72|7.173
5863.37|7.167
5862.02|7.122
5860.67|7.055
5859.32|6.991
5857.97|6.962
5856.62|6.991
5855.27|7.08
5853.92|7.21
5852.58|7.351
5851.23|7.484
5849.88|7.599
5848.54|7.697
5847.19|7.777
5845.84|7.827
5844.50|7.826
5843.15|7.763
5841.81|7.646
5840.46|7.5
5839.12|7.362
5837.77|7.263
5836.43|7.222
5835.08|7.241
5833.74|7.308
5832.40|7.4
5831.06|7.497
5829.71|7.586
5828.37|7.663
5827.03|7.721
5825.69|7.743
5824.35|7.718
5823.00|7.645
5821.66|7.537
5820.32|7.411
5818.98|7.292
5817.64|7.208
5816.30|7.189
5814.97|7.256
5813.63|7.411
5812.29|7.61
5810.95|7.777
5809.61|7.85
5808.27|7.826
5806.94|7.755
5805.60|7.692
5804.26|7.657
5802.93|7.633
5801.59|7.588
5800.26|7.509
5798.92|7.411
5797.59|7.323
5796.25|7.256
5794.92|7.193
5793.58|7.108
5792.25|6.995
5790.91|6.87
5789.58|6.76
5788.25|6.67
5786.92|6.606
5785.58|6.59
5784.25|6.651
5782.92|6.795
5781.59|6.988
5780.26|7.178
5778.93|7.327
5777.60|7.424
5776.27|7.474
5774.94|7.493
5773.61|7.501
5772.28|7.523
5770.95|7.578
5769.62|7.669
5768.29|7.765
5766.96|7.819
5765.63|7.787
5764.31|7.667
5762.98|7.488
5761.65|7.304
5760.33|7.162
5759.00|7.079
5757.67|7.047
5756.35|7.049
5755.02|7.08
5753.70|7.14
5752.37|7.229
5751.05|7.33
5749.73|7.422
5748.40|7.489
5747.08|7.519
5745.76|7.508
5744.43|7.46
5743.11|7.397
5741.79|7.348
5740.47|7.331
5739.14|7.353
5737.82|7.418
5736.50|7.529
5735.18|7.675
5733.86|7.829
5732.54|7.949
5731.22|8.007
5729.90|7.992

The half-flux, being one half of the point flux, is 3.44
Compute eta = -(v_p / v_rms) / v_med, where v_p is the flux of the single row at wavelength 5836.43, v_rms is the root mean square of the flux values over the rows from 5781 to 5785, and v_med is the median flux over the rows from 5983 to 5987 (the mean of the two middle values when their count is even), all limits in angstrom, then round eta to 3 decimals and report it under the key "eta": -0.151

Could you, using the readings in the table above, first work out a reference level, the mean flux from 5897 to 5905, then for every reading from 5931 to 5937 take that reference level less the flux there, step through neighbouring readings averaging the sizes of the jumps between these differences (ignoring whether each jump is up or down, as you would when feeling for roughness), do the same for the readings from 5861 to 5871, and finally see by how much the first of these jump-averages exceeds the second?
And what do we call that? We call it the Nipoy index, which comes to 0.04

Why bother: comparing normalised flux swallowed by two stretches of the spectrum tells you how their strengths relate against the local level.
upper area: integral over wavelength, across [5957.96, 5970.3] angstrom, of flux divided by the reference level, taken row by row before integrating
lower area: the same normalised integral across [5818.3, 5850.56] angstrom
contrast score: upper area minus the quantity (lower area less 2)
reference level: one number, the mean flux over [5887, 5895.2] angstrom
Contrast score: -22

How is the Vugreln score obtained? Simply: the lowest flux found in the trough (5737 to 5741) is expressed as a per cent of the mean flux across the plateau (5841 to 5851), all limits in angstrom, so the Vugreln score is 95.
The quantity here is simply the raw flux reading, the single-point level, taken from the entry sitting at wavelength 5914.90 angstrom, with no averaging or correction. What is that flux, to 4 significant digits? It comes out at 7.354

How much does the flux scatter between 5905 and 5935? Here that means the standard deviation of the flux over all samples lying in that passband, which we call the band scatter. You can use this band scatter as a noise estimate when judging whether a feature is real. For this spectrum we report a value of 0.12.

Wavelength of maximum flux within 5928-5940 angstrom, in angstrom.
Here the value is 5939.46 angstrom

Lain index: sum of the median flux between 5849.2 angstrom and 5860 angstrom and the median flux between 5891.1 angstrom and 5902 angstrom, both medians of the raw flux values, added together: 13.2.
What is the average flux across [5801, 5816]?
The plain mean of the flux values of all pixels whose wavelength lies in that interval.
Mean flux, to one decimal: 7.6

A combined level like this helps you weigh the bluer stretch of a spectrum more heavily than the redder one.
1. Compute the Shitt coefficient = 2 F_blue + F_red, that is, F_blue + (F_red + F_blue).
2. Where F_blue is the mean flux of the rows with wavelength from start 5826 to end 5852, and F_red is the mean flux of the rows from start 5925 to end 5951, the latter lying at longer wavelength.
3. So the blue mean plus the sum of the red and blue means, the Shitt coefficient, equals 22.4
